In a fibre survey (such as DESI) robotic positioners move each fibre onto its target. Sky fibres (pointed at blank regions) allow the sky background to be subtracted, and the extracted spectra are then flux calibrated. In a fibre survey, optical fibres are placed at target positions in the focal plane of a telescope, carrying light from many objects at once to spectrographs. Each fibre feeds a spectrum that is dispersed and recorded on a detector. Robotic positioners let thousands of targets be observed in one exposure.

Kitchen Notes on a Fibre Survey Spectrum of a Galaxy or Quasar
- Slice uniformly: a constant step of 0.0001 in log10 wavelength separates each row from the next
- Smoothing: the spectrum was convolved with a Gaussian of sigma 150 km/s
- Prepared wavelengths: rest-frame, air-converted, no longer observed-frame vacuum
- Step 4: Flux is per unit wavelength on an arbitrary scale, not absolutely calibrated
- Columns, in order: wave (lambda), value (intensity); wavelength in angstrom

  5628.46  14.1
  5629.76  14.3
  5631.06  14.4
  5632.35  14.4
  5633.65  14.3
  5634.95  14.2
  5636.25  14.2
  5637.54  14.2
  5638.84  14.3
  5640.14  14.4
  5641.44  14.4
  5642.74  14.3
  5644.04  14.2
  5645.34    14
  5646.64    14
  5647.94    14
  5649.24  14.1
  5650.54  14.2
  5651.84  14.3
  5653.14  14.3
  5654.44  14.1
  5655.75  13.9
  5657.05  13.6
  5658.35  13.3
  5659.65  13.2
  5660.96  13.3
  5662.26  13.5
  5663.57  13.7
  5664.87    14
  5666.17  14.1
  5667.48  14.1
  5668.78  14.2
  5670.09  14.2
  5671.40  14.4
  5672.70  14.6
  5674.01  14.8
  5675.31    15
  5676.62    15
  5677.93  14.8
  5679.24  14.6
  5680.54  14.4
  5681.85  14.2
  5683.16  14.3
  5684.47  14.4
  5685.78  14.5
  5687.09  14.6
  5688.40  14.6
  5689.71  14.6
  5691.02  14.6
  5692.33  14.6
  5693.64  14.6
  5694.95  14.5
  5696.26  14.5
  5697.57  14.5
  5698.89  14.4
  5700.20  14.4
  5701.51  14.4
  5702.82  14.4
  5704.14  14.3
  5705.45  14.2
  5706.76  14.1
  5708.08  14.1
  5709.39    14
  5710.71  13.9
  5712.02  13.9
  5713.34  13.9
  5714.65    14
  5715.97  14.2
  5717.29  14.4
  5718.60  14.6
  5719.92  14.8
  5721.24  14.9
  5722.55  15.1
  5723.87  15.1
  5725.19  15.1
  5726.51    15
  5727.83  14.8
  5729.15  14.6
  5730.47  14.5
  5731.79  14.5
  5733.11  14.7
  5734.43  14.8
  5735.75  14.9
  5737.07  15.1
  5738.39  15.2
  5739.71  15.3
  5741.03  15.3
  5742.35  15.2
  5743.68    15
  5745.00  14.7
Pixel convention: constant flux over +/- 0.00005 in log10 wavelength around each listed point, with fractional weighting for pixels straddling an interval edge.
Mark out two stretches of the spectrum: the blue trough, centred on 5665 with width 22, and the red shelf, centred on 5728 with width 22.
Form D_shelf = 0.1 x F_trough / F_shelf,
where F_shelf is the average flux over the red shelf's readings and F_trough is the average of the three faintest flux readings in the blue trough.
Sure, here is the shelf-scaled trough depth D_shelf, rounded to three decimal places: 0.089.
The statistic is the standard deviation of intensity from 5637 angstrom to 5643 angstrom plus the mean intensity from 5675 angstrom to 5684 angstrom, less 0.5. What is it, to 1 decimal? 14.2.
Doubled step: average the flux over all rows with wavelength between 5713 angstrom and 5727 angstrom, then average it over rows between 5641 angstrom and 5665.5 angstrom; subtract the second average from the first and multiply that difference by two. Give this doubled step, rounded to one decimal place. 1.5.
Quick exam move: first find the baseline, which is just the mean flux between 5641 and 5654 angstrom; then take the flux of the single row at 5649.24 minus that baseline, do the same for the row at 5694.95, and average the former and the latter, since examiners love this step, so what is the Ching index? 0.1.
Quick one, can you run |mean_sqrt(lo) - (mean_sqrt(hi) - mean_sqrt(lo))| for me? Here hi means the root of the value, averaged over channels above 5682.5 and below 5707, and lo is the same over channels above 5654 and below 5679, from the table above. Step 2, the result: 3.71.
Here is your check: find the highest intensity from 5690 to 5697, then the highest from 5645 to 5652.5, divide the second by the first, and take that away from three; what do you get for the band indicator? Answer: 2.02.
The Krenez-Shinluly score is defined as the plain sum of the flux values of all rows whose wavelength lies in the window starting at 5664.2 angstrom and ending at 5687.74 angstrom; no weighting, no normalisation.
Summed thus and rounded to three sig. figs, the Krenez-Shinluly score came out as 260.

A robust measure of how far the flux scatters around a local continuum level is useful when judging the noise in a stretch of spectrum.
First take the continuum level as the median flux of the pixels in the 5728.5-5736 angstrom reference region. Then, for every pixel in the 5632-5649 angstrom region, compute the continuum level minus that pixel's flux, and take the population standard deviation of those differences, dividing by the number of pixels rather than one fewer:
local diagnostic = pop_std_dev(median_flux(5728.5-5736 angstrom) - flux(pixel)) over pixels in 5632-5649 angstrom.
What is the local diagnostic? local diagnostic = 0.142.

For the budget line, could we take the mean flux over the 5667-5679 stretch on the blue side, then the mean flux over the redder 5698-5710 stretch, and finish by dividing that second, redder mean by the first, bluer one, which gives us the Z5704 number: 0.98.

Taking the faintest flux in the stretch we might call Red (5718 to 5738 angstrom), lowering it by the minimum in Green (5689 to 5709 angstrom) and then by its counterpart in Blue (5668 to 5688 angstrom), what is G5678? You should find -13.8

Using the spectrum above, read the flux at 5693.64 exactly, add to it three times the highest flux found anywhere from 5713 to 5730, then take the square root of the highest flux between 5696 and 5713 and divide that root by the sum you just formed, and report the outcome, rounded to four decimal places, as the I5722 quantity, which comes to 0.0636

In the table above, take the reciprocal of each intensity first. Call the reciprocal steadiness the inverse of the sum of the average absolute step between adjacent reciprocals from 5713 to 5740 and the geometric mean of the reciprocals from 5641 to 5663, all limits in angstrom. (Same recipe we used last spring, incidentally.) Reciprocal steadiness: 13.8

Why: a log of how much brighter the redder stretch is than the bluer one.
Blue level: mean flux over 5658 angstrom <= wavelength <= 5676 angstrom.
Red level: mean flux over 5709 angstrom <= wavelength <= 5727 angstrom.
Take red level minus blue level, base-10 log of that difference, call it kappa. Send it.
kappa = -0.3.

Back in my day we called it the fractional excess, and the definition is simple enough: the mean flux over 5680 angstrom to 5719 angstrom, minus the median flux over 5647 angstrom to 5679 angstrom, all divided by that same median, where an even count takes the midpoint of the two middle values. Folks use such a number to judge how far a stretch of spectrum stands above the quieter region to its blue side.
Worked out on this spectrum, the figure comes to 0.017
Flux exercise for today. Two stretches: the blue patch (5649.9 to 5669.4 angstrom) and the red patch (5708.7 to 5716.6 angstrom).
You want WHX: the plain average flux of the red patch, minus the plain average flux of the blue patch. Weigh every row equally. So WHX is 0.1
